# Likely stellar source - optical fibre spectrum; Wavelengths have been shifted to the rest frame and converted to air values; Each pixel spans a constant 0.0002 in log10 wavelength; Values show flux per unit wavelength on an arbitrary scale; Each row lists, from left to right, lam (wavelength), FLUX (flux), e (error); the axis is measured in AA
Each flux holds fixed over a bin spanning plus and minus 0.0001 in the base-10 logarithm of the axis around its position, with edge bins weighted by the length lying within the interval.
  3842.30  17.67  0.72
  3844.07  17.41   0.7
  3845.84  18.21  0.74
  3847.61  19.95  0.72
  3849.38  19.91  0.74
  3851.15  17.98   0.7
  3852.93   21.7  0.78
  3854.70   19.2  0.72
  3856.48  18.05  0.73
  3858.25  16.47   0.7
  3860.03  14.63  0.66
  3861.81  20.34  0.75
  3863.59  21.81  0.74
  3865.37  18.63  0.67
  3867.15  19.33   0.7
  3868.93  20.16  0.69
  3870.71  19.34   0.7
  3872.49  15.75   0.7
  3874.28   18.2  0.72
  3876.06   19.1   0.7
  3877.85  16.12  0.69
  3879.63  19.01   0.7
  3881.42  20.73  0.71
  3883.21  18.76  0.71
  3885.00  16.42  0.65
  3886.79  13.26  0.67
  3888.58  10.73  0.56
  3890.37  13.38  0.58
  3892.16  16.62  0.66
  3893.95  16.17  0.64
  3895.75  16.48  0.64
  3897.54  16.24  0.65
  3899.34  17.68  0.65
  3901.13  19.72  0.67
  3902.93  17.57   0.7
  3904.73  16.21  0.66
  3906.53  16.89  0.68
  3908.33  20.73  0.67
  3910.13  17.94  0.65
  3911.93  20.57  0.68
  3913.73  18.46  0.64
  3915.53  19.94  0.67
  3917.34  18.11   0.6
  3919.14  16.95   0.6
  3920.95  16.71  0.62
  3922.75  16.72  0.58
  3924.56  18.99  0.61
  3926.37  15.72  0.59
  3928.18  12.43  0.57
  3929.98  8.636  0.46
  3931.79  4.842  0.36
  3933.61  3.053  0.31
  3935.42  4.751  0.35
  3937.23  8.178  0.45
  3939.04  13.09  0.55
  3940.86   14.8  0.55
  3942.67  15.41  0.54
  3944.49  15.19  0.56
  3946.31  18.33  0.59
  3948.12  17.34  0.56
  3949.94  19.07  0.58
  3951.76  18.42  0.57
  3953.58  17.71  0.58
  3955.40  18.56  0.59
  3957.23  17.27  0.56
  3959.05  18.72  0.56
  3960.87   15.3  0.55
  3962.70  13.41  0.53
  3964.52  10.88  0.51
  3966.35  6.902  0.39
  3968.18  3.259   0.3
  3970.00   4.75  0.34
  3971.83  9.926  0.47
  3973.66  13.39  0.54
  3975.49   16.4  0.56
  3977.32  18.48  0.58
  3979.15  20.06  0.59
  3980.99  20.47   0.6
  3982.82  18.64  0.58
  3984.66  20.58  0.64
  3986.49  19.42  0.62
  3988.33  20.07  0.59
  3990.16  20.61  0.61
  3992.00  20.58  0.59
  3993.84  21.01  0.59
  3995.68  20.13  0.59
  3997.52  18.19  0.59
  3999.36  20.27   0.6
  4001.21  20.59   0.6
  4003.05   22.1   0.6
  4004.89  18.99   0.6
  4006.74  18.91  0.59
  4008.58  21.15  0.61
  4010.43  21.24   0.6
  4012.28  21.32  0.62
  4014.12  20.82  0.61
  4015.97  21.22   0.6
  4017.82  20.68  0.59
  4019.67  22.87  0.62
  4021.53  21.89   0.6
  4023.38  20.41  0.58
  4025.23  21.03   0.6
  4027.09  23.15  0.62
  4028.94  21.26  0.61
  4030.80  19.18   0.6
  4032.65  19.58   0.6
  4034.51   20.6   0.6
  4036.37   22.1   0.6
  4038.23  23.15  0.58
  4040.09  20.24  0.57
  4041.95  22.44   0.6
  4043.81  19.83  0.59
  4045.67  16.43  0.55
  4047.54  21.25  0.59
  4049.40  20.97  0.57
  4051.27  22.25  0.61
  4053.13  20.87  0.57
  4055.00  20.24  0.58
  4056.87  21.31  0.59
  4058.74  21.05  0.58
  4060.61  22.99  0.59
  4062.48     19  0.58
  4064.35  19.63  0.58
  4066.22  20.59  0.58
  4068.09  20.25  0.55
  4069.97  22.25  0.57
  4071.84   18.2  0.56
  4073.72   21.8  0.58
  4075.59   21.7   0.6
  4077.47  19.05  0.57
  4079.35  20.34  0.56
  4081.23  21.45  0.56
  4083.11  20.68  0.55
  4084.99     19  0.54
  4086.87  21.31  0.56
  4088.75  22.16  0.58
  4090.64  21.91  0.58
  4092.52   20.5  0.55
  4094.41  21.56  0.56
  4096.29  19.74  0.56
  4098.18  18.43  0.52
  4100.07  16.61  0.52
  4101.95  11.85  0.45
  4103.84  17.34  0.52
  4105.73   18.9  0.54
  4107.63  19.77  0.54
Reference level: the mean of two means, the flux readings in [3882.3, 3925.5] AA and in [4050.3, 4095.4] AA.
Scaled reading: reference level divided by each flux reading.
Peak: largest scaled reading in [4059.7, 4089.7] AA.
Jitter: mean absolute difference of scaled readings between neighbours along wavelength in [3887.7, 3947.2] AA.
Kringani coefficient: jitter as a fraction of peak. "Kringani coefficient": 0.38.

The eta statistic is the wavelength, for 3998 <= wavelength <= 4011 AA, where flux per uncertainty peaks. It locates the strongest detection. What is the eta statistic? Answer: 4003.05 AA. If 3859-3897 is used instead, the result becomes 3863.59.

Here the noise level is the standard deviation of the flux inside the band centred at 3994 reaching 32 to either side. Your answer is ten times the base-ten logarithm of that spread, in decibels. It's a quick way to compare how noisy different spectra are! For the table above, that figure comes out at 7.0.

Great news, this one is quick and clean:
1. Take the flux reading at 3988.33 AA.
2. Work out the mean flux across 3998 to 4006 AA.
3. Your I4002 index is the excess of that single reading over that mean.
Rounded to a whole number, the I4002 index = 0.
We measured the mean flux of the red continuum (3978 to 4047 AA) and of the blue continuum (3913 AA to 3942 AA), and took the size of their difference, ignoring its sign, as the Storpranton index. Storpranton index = 7.4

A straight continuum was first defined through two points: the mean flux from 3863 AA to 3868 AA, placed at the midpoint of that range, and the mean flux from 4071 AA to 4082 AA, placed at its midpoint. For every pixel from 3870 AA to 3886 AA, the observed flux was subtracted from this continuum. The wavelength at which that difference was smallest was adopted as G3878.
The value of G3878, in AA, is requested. 3881.42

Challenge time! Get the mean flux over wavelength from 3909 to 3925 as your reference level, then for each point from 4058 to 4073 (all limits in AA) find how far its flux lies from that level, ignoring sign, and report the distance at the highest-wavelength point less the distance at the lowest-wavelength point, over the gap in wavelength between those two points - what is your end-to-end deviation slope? -0.21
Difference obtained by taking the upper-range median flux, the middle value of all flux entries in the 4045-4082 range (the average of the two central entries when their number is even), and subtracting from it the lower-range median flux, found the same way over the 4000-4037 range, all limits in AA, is 0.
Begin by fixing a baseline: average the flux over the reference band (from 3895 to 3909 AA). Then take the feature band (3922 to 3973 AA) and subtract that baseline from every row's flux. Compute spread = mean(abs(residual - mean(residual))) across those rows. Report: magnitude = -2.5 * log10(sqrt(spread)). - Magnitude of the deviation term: -0.83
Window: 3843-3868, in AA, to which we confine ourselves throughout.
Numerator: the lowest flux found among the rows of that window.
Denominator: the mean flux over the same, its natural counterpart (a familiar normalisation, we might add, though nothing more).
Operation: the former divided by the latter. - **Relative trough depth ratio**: 0.78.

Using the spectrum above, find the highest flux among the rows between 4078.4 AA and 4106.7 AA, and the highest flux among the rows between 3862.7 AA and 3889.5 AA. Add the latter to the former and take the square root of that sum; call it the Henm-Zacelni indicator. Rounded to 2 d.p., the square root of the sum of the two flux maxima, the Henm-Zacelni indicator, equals 6.63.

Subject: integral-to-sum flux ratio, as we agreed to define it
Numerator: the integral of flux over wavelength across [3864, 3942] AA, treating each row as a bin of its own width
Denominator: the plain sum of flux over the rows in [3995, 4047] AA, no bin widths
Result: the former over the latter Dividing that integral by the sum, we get 2.1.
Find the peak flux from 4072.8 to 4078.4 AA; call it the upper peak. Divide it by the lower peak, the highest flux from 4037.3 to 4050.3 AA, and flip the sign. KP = -0.94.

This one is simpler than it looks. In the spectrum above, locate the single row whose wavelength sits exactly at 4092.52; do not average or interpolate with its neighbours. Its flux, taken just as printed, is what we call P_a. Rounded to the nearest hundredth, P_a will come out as 20.50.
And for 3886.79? 13.26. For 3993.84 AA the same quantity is 21.01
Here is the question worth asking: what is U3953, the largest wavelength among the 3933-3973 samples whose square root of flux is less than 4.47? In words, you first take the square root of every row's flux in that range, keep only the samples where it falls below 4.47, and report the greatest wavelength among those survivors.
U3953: 3971.83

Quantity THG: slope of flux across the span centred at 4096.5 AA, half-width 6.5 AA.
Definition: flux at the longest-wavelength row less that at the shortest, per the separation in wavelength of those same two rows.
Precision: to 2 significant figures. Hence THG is -0.89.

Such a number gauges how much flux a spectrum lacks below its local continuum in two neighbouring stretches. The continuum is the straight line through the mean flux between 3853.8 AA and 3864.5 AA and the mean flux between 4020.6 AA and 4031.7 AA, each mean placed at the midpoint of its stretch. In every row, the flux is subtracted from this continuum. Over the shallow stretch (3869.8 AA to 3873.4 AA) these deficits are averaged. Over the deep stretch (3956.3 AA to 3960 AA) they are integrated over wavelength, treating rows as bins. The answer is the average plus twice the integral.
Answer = 16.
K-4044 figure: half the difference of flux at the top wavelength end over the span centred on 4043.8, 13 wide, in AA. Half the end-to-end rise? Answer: -1.1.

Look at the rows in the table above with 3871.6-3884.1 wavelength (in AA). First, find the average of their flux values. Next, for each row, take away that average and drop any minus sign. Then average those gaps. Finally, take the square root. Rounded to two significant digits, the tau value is 1.2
